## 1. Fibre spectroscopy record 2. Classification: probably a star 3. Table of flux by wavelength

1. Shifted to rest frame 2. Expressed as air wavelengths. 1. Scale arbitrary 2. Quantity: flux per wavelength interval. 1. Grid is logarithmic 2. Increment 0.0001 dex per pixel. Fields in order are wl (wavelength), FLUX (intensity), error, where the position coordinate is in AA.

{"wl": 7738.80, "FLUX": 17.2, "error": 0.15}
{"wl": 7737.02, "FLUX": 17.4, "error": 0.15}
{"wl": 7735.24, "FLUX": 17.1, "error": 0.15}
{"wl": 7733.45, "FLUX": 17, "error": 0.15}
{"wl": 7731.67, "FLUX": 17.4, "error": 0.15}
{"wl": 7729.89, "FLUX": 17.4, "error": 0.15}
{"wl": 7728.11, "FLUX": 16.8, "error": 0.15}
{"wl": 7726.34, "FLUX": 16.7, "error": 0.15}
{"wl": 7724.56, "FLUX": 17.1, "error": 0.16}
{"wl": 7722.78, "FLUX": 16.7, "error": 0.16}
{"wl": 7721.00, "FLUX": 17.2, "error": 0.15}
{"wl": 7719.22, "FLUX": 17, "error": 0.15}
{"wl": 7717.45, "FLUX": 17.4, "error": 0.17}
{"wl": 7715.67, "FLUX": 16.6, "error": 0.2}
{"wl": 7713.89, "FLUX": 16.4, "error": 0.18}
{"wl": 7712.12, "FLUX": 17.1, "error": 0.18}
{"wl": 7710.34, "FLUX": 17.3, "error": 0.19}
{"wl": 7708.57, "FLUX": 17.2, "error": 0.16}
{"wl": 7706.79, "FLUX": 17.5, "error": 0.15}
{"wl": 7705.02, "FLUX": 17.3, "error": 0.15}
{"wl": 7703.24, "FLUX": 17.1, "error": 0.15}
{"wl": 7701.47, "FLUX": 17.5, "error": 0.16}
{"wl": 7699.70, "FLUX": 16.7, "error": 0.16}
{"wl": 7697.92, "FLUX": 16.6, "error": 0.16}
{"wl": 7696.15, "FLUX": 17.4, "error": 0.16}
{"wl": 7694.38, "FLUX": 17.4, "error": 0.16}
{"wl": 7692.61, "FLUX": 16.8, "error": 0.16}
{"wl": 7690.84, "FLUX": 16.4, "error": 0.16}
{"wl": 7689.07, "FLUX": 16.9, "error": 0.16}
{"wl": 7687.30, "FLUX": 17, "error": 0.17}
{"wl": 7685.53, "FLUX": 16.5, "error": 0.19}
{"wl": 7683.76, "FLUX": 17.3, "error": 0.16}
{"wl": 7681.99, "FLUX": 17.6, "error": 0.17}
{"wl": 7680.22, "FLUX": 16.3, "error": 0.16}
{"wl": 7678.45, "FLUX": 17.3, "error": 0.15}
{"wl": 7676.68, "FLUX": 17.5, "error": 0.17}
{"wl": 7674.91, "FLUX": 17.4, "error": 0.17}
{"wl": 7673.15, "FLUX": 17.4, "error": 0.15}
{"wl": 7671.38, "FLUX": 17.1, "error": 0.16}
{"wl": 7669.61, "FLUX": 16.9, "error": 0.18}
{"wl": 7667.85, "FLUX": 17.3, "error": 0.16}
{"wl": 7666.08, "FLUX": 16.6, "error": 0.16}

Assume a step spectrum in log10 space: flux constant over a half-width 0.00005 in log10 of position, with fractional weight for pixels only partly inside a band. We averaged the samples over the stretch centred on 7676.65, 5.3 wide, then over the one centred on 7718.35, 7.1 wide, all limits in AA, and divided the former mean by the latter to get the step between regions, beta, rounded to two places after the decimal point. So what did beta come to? 1.02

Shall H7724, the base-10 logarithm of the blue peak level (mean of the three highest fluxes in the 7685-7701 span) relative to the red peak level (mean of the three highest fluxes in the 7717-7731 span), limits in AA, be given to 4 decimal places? -0.0017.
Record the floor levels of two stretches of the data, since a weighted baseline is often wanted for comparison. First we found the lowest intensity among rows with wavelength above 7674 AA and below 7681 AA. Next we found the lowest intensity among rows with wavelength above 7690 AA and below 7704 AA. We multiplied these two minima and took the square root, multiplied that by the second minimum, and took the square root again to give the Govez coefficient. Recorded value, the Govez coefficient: 16.4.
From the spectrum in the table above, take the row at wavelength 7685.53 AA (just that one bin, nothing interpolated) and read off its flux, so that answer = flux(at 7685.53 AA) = 16.5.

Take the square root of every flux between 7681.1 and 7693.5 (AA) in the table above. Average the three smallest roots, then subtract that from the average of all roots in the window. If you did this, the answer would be 0.044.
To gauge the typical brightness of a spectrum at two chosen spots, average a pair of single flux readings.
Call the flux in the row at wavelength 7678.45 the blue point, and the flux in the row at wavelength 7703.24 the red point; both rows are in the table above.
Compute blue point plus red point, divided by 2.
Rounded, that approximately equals 17.2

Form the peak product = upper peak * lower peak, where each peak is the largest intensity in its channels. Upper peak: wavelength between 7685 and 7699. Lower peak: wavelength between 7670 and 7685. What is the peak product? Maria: 306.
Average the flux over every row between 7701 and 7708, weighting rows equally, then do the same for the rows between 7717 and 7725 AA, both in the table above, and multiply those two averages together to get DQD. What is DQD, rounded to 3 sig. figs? 296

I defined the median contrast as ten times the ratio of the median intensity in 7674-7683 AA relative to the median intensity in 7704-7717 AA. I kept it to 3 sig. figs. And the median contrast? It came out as 10.1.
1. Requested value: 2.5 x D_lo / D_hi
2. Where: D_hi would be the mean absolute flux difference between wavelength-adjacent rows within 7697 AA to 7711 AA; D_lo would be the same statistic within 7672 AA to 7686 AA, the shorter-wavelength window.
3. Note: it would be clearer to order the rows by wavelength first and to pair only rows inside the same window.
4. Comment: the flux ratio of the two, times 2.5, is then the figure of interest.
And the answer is 4.40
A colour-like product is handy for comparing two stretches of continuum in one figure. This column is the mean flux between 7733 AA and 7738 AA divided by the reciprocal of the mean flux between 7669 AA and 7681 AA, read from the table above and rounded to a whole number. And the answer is 294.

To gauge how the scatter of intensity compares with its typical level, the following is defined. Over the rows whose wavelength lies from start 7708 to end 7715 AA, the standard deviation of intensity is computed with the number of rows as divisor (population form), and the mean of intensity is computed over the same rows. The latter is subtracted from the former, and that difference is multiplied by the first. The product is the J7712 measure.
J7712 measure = -5.9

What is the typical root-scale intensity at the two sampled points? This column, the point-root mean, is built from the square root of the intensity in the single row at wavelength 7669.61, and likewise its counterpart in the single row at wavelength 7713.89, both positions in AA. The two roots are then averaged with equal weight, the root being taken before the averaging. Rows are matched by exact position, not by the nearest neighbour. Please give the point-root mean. 4.08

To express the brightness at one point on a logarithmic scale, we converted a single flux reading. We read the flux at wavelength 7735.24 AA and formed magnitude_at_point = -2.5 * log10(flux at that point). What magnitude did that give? -3.08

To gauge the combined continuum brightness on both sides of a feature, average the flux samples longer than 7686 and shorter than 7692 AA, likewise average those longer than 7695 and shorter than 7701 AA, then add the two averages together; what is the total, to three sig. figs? 33.7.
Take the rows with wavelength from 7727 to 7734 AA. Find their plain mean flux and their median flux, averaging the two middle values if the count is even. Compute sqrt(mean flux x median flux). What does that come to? 17.2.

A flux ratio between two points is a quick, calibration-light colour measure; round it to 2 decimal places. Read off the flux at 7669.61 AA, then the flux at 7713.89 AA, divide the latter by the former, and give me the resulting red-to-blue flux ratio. 0.97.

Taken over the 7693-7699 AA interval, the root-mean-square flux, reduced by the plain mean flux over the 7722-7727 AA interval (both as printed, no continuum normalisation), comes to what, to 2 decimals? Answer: 0.30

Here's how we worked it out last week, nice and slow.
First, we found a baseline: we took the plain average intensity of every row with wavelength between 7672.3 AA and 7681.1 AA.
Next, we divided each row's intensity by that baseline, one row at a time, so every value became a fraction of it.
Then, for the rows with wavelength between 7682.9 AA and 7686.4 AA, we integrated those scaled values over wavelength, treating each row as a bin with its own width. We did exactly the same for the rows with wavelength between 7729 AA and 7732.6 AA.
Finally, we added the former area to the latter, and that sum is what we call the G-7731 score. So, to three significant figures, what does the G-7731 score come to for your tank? 7.09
